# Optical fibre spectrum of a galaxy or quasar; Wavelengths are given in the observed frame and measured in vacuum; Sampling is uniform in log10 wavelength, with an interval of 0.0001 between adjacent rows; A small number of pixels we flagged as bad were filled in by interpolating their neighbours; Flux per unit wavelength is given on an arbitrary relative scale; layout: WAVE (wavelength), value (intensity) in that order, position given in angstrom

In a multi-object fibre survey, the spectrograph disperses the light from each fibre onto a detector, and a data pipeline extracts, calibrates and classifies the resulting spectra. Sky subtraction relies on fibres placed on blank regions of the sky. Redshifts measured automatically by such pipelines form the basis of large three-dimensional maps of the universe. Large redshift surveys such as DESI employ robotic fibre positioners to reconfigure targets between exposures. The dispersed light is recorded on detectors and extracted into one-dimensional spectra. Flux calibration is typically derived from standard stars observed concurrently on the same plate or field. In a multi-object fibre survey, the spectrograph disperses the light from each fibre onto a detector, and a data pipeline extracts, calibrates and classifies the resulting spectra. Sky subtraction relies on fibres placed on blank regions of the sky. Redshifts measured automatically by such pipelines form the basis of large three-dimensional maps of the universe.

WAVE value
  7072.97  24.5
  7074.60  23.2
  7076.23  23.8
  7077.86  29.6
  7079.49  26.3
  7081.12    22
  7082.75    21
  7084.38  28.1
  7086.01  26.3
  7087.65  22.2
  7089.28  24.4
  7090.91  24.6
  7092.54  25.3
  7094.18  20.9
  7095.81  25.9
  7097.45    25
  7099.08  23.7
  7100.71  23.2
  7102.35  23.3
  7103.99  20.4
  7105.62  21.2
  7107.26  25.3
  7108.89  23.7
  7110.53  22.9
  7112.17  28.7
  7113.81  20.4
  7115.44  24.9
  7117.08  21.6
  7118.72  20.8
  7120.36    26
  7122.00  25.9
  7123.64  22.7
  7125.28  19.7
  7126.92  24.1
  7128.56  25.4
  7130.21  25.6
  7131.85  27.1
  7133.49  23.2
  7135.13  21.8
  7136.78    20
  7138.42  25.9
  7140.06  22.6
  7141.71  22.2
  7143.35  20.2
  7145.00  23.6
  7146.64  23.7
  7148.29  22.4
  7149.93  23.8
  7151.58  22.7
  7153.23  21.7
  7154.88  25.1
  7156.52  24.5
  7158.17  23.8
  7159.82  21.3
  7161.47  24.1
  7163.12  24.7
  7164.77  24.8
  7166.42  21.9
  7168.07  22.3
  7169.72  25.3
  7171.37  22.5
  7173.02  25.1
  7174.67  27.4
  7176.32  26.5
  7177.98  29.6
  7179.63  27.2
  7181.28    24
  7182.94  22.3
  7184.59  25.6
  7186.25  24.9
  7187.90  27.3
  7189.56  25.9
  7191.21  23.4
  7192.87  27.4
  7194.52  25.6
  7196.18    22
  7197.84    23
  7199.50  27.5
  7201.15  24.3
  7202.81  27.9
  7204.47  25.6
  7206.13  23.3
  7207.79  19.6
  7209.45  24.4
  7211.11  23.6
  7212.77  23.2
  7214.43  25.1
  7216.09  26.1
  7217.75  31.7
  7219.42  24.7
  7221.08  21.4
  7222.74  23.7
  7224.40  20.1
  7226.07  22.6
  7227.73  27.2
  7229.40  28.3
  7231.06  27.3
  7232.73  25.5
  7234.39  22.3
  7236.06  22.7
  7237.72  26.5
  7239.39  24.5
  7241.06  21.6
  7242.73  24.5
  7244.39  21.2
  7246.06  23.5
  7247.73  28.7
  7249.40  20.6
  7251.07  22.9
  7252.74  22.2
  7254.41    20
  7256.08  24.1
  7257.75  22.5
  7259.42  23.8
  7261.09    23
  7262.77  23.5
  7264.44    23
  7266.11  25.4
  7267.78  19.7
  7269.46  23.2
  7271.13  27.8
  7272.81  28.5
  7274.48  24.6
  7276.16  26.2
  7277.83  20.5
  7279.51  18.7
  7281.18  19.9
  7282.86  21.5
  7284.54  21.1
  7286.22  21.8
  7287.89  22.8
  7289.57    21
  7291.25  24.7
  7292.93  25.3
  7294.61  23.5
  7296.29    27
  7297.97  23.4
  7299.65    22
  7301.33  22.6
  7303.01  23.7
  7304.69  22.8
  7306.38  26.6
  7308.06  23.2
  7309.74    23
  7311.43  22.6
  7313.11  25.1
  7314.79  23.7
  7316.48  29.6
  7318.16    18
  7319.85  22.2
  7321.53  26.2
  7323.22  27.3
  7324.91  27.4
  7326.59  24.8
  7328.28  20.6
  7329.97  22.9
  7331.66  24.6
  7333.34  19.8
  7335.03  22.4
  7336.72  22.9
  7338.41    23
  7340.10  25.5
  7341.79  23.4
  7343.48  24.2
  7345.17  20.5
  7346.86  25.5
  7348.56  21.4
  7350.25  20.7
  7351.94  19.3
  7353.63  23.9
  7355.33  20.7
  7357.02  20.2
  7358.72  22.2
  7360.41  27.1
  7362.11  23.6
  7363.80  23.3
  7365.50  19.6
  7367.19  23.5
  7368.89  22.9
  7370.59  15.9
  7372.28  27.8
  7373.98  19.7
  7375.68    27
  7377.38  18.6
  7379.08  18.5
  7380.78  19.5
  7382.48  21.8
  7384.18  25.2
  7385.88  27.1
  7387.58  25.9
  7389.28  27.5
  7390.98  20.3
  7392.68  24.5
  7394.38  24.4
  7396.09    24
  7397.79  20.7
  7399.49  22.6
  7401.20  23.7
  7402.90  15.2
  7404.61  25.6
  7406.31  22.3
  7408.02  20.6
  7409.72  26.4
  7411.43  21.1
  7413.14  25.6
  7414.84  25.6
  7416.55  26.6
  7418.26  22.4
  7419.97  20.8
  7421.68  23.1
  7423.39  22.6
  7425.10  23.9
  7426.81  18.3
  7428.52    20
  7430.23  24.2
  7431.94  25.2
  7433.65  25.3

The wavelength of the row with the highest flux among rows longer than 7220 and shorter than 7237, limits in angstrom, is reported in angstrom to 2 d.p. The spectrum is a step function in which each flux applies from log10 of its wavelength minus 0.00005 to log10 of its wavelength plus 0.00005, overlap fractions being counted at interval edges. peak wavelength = 7229.40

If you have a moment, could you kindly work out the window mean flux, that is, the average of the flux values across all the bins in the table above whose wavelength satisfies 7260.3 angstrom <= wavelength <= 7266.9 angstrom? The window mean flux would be 23.7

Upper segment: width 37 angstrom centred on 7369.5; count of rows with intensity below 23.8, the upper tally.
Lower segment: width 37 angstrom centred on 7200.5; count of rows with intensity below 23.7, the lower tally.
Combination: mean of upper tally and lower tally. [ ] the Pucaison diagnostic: 11.5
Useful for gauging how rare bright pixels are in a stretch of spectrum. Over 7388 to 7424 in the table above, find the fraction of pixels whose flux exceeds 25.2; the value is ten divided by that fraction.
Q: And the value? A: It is 35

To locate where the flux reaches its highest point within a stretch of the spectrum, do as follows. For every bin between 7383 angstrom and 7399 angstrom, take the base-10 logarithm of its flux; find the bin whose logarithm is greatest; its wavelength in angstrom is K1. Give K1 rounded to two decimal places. 7389.28 angstrom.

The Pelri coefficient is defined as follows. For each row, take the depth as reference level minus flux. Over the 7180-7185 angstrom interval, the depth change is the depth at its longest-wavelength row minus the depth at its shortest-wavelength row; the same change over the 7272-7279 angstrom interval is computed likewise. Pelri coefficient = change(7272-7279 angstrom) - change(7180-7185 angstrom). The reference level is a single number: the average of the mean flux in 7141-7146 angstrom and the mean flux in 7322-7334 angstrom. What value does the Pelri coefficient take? 10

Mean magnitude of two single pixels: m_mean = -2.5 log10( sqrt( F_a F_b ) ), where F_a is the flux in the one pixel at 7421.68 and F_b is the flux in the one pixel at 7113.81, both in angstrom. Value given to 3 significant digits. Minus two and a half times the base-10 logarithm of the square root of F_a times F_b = -3.34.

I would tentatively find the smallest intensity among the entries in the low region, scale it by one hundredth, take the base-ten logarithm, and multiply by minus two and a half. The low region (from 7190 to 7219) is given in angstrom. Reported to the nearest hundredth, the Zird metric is 1.77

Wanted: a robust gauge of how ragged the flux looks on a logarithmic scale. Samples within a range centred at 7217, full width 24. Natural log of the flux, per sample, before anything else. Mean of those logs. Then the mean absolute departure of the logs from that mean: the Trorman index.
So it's 0.087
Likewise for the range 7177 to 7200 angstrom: 0.073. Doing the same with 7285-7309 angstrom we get 0.055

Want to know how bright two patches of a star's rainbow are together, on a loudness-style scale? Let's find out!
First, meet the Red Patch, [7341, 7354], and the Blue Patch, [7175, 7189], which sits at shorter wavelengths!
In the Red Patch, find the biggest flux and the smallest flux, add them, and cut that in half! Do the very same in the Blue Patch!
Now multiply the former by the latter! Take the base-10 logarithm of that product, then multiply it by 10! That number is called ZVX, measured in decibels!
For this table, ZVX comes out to 27.6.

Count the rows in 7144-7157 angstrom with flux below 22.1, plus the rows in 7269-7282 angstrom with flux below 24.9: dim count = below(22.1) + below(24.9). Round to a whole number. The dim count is 6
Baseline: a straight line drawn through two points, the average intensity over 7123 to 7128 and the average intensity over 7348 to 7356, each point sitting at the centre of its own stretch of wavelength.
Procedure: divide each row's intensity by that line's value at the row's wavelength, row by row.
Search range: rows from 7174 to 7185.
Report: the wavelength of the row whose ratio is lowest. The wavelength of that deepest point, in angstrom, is 7182.94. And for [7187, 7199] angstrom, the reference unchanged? 7196.18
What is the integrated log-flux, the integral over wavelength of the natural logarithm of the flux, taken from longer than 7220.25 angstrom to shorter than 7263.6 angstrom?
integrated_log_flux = 137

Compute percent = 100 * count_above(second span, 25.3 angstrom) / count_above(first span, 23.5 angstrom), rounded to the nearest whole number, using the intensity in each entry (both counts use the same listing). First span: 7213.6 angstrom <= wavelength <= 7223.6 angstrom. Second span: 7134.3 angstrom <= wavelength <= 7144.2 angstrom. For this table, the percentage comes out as 20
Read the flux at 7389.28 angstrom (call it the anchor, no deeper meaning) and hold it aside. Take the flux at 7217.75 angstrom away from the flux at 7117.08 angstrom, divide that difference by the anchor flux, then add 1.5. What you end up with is 1.13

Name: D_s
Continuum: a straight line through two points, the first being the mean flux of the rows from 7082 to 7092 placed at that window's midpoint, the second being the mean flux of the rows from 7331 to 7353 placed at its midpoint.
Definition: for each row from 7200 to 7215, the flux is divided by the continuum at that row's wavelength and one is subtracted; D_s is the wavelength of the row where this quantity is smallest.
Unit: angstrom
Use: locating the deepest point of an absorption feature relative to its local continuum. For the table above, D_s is 7207.79 angstrom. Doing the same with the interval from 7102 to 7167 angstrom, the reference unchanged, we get 7125.28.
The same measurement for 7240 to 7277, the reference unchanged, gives 7267.78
